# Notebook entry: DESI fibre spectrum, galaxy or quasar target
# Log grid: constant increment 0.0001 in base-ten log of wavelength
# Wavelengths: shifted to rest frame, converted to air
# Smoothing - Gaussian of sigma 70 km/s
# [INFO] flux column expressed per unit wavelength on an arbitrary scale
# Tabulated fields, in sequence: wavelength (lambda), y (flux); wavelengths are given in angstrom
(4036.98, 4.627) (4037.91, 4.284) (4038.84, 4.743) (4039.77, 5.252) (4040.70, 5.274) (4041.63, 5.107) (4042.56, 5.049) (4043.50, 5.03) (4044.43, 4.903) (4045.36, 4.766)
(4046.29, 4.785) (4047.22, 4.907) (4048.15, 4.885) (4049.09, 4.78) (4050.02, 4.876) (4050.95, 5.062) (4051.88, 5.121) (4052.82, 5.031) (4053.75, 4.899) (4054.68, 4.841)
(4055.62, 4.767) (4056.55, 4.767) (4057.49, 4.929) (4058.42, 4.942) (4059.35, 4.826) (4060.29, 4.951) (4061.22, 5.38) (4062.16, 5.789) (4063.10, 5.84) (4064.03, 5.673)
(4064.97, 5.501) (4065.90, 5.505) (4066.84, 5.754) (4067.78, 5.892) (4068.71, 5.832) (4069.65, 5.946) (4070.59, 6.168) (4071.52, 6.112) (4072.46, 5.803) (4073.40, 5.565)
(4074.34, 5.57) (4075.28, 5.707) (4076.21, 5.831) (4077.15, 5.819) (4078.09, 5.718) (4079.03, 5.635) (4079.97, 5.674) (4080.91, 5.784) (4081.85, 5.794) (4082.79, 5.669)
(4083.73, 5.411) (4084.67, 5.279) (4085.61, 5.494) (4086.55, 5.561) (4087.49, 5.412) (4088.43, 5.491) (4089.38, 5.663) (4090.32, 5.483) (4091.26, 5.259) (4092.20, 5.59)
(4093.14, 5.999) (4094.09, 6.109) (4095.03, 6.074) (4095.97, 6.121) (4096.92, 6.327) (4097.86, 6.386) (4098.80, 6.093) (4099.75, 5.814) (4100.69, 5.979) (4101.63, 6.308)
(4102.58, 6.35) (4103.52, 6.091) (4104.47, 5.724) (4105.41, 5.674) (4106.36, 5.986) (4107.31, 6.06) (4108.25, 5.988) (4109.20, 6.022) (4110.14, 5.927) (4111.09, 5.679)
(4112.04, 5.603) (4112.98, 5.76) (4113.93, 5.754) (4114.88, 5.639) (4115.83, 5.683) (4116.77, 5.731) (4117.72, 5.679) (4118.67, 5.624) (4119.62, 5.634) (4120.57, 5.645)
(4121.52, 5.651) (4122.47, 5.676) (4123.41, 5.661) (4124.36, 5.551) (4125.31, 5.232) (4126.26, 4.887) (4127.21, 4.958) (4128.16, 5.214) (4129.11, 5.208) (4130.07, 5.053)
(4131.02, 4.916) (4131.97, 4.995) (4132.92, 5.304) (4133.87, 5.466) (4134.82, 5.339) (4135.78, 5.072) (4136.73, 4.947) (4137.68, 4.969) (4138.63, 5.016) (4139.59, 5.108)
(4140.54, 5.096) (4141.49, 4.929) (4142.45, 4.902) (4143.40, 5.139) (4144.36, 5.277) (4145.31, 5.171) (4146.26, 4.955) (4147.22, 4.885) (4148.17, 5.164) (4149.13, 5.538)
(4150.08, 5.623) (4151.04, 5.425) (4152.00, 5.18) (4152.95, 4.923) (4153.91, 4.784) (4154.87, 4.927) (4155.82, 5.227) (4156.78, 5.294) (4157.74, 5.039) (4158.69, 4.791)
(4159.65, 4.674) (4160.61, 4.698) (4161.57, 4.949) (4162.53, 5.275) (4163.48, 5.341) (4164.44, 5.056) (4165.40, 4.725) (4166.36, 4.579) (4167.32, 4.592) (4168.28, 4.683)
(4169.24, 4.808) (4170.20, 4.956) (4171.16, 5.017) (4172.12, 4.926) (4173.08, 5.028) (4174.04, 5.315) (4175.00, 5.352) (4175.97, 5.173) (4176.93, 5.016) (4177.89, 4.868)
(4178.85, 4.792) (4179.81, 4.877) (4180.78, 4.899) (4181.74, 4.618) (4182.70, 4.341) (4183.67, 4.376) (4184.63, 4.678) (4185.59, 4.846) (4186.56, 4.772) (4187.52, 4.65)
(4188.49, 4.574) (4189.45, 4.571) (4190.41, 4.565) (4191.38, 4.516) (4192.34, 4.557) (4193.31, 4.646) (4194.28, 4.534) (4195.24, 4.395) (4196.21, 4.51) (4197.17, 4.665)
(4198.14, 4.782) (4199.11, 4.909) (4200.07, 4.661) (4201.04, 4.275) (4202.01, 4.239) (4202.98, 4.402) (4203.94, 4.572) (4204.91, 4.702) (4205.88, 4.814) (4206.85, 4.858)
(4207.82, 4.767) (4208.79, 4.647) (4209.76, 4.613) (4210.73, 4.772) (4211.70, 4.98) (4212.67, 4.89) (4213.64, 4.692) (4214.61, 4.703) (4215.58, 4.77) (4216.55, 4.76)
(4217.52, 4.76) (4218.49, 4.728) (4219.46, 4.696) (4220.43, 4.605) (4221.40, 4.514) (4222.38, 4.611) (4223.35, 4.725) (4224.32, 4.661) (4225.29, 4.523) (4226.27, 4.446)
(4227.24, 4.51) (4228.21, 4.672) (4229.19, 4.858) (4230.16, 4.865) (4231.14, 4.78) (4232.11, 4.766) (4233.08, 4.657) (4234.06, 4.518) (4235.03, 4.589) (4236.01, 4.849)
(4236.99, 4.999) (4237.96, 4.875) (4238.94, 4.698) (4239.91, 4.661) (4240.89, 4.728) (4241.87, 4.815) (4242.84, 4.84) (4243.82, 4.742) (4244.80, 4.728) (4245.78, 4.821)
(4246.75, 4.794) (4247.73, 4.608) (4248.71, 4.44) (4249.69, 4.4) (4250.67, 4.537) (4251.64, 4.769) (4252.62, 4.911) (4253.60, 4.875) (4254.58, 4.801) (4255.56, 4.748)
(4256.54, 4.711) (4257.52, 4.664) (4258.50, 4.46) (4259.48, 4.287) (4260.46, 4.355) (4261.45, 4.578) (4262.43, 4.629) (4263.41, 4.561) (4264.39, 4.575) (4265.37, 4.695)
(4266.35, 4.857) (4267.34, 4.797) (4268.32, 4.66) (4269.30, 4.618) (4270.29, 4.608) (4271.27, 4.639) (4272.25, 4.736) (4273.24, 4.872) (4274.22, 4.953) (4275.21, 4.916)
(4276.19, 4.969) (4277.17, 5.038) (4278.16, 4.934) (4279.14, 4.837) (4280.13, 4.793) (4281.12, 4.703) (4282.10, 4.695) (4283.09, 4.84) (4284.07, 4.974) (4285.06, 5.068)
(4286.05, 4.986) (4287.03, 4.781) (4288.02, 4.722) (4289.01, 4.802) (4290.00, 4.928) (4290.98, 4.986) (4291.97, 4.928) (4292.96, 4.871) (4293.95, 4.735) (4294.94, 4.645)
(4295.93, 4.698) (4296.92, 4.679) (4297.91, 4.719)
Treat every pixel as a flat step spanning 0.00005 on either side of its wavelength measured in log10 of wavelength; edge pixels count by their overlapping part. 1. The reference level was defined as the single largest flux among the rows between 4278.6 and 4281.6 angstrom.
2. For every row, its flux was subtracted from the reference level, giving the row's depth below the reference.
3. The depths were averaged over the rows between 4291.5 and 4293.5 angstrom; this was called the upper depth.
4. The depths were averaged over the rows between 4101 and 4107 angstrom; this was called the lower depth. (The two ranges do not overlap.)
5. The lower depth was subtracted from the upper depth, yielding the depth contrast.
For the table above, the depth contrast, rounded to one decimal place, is 1.1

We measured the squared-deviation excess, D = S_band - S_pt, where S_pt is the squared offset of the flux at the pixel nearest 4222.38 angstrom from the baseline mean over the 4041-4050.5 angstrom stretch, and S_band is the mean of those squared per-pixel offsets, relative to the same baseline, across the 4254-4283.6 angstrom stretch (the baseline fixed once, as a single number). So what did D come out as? -0.02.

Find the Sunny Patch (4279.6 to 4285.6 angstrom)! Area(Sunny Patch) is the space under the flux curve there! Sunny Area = 29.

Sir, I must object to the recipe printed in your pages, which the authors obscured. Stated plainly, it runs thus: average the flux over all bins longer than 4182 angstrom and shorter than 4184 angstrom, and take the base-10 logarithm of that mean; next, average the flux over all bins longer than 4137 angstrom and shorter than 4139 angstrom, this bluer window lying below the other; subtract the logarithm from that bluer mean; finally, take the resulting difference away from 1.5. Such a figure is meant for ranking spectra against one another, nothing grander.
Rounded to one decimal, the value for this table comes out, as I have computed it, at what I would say -2.9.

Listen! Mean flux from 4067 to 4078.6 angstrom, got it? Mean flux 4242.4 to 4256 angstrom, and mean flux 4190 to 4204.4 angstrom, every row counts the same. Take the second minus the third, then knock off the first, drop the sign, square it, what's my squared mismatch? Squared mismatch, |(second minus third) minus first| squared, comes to 32.1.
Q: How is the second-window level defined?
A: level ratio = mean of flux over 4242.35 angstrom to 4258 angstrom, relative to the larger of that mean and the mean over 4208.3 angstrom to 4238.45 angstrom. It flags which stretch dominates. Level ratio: 1.00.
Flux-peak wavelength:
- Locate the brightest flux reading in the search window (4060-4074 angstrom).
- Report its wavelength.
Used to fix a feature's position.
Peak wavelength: 4070.59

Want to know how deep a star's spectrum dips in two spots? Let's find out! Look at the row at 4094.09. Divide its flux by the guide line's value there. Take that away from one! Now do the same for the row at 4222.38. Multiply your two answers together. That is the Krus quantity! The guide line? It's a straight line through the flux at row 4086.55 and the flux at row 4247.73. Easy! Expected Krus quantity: -0.003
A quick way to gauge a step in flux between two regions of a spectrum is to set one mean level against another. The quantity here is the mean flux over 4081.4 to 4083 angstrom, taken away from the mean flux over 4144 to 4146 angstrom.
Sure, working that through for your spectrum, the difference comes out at -0.5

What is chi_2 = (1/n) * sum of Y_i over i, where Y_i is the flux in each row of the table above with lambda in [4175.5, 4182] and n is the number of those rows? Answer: 4.9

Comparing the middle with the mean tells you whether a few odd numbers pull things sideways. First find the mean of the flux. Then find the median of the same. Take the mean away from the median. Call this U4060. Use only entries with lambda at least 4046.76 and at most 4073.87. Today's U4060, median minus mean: -0.201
